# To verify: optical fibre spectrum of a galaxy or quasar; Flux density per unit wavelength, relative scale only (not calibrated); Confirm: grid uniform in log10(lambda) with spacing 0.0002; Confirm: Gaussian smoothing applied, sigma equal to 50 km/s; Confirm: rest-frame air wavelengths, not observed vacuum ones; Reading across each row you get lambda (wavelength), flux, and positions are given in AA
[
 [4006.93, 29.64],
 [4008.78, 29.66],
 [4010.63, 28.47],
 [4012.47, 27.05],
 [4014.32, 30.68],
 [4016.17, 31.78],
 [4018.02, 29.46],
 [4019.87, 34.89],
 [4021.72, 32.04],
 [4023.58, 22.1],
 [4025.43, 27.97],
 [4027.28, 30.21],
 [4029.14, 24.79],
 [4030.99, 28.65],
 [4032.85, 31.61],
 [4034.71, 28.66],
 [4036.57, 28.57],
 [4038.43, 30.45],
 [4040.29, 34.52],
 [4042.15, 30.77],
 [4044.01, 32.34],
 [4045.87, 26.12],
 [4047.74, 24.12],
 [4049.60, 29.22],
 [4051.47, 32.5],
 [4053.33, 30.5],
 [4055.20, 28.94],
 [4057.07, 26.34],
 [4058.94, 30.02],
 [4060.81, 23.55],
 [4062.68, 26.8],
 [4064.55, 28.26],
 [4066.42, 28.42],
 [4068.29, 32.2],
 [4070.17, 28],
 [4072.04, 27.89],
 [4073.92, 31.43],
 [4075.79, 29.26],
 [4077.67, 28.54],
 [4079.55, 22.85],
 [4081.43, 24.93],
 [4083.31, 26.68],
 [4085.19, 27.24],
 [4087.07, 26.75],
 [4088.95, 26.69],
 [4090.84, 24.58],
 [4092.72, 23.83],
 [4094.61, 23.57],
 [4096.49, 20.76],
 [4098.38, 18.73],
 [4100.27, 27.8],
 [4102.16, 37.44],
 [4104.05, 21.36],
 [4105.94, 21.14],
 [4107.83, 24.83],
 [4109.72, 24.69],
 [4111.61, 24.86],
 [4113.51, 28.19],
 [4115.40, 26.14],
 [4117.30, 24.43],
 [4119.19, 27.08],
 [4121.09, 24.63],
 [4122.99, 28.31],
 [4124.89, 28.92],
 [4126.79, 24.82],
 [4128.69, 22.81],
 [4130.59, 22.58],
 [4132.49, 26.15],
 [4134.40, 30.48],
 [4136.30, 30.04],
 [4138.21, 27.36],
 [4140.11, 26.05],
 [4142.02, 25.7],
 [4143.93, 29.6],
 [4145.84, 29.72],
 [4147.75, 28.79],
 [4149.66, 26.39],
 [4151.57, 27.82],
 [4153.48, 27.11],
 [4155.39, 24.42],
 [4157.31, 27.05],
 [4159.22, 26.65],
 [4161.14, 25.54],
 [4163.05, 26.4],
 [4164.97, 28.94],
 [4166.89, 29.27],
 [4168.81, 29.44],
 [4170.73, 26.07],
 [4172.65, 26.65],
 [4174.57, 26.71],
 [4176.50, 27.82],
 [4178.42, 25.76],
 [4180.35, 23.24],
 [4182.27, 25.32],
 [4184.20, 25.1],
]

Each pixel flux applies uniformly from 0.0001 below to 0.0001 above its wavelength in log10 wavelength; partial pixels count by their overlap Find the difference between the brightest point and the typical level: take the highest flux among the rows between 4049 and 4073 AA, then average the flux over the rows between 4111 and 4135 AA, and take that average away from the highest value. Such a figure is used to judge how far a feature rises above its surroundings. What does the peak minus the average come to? 6.4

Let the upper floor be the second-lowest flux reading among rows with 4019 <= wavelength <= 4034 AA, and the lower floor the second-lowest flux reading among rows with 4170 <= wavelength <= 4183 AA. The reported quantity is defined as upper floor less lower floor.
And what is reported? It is -0.5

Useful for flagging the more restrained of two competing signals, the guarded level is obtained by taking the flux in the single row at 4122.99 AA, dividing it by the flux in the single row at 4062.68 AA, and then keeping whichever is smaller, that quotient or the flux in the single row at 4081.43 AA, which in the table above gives 1.06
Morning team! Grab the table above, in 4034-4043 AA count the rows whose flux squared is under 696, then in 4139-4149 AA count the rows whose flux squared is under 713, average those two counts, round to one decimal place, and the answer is 1.0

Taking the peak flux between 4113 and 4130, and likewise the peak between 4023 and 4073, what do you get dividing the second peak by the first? 1.19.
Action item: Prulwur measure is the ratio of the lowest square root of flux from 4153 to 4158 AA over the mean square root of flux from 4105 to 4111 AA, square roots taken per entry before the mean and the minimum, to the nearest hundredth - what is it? 1.02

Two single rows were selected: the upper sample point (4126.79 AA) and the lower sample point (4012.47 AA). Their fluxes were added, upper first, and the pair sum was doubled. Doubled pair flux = 104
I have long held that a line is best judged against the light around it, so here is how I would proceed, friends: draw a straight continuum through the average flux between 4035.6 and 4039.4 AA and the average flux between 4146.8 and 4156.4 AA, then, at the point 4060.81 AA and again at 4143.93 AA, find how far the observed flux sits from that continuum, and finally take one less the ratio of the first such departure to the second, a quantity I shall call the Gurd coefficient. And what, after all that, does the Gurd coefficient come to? 3.2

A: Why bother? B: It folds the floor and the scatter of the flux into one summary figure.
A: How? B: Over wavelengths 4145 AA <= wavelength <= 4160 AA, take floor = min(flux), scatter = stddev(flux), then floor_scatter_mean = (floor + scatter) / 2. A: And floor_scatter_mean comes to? 13.0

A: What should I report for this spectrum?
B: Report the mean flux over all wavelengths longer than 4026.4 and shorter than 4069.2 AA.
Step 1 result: 29.0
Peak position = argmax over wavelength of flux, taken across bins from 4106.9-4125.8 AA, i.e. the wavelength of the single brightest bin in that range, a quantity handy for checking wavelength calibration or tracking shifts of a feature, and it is 4124.89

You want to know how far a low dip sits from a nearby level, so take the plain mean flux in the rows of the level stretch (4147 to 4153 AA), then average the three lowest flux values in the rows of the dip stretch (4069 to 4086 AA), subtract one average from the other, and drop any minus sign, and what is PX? 2.8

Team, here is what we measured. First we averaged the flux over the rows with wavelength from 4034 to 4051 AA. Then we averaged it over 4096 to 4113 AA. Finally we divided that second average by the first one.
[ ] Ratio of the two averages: 0.84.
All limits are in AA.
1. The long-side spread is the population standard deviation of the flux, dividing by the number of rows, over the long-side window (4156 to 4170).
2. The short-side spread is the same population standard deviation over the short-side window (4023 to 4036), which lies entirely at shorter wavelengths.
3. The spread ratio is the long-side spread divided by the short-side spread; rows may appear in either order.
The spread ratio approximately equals 0.5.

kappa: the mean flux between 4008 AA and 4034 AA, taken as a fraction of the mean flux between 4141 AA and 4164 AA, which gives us 1.08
